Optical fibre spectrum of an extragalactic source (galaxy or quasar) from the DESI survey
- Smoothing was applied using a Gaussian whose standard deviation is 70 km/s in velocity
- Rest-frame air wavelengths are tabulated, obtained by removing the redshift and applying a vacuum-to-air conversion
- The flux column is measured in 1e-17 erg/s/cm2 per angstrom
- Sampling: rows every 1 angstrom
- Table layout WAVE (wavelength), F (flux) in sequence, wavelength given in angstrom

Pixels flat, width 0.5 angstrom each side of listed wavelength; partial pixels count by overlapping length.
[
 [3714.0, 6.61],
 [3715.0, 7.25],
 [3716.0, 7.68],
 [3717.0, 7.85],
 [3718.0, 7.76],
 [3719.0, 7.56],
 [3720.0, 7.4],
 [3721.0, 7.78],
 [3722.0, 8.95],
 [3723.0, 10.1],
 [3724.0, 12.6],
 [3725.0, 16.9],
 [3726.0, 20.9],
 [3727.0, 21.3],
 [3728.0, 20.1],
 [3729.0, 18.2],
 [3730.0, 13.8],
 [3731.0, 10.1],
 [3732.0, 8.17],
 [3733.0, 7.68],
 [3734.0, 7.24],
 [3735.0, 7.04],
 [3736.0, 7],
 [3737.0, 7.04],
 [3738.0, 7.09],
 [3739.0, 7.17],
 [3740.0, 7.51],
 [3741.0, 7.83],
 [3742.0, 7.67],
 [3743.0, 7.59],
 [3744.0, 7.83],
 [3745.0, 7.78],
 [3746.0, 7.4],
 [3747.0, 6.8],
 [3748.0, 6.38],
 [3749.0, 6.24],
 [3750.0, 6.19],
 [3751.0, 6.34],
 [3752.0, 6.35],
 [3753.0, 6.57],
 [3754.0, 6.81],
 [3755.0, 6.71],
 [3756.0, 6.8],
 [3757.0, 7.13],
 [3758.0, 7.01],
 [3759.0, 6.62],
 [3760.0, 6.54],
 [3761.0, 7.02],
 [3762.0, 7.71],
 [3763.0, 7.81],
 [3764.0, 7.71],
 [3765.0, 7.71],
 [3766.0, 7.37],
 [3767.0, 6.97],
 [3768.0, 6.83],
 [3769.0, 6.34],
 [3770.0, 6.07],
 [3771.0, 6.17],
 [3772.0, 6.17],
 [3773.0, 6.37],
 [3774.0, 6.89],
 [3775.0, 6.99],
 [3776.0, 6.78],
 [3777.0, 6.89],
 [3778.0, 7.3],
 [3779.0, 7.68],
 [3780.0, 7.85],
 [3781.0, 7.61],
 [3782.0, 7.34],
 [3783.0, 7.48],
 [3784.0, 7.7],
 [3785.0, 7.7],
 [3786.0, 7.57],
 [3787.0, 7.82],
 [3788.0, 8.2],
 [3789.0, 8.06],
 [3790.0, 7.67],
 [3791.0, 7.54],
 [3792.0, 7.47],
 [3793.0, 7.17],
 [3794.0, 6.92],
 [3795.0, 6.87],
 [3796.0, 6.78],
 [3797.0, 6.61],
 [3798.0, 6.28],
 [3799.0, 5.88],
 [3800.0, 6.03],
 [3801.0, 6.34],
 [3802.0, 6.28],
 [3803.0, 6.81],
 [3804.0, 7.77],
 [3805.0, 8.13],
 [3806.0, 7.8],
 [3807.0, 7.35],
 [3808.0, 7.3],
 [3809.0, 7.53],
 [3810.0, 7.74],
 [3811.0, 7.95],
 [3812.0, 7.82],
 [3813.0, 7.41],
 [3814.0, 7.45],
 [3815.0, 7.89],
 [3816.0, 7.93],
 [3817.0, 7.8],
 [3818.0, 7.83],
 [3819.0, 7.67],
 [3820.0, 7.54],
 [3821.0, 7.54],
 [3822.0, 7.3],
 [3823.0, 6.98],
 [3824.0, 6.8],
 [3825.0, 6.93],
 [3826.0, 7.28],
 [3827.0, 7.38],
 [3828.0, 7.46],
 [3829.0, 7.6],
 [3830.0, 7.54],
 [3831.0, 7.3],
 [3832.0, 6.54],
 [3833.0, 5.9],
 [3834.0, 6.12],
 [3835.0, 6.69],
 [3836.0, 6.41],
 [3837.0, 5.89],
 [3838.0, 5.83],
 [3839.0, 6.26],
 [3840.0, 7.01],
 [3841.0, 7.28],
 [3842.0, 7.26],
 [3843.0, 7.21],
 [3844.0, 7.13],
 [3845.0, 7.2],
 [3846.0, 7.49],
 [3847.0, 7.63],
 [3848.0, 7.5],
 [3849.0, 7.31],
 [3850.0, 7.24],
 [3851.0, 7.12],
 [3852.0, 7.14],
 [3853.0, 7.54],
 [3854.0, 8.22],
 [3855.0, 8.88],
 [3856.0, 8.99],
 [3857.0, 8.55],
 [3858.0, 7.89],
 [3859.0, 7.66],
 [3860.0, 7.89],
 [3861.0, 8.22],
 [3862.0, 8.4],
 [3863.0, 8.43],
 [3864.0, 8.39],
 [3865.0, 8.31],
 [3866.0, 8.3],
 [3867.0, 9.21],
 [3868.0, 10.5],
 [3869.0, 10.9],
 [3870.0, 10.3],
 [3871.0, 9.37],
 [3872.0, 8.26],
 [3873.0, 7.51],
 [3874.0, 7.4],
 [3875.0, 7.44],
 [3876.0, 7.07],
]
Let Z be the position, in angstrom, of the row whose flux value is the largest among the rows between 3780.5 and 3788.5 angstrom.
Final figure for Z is 3788.0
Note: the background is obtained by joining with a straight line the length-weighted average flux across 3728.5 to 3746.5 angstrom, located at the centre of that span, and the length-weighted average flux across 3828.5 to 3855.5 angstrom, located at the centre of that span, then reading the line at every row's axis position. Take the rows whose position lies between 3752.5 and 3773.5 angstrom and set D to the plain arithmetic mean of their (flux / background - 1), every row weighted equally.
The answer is -0.16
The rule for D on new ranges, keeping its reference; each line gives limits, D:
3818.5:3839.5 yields -0.05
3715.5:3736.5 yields 0.29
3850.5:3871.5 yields 0.26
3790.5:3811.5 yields -0.08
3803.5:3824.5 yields 0.02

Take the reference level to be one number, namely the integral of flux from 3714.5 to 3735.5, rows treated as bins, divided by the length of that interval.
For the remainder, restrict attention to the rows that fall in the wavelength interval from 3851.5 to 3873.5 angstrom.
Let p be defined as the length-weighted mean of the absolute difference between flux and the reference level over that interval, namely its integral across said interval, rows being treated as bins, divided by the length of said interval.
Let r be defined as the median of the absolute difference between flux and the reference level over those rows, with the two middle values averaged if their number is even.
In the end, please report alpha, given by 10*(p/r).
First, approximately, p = 2.67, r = 2.9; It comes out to 9.2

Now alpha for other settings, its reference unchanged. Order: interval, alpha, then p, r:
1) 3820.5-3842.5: 10.3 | 4.38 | 4.3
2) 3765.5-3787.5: 10.1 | 4.17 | 4.1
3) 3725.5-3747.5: 11.6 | 4.56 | 3.9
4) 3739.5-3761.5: 9.7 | 4.30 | 4.5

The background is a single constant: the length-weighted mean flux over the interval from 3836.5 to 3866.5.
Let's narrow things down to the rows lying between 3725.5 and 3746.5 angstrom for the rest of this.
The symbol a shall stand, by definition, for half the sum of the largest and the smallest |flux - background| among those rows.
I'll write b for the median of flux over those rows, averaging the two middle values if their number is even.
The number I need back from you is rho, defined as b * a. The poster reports 52.6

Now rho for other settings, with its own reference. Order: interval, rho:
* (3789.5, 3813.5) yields 6.6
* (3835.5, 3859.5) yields 6.5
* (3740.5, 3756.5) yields 4.9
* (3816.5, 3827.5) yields 3.2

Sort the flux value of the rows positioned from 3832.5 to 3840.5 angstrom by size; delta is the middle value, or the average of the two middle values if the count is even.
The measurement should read 6.19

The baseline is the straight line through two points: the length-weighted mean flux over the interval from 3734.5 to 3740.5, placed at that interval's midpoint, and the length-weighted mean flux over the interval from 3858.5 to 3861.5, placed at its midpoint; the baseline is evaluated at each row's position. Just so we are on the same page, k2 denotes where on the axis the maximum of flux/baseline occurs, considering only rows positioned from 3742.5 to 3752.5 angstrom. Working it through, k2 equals 3744.0 angstrom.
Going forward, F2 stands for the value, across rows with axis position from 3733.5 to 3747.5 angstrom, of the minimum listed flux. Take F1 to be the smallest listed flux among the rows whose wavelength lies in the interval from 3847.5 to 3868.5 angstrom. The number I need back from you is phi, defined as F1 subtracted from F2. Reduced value -0.3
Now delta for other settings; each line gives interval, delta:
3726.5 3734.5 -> 11.95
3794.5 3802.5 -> 6.31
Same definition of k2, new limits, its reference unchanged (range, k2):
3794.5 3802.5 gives 3795.0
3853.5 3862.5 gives 3856.0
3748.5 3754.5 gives 3754.0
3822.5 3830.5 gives 3829.0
